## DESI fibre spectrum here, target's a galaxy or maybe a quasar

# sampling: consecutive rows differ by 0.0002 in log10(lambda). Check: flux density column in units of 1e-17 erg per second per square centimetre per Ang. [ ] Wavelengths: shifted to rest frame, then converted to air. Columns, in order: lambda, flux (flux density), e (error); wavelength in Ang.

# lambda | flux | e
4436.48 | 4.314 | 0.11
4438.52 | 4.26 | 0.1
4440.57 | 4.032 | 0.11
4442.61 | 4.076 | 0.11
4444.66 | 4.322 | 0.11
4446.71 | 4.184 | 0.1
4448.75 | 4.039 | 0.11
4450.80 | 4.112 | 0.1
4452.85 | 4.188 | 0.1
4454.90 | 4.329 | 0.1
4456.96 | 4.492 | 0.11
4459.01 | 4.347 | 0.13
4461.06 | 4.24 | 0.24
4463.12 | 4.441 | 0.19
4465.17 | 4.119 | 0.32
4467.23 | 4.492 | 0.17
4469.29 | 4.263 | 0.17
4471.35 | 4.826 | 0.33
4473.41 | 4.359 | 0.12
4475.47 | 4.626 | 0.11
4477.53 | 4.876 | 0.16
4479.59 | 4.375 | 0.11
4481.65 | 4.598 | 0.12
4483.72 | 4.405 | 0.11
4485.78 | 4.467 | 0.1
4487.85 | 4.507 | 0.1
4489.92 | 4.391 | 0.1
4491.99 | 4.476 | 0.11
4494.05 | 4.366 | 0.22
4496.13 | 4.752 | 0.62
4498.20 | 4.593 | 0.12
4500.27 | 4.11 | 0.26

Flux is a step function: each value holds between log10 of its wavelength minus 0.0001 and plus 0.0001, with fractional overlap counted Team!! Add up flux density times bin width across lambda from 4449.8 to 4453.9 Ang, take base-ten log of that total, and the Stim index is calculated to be 1.231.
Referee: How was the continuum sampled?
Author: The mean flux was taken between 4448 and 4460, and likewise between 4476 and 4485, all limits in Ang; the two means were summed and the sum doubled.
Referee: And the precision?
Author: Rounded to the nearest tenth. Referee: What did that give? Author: 17.6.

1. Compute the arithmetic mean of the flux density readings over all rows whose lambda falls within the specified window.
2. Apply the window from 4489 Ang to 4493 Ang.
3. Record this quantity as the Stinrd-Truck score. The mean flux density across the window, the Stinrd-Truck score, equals 4.43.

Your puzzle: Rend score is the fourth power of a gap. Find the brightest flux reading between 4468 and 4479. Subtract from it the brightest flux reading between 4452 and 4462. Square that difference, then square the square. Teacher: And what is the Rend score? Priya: 0.022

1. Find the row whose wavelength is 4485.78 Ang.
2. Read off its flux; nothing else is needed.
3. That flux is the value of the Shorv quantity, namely 4.467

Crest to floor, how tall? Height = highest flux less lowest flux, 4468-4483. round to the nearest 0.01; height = 0.61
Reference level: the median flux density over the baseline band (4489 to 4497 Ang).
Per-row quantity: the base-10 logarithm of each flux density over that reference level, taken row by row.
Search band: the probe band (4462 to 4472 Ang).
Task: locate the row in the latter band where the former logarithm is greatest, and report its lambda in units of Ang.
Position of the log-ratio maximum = 4471.35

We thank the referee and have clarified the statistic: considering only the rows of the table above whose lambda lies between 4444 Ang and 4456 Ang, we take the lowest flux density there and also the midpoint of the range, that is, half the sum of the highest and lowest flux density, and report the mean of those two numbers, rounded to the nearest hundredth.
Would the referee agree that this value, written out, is 4.11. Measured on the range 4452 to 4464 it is 4.26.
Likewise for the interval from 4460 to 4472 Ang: 4.30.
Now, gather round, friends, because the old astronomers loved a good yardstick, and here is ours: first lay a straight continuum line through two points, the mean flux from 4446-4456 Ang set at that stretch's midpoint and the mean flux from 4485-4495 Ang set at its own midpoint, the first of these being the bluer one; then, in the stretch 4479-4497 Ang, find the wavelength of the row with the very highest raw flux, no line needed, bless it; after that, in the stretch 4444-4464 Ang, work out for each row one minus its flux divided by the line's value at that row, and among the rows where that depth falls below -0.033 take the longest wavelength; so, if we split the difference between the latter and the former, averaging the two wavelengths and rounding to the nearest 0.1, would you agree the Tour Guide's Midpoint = 4479.6 Ang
